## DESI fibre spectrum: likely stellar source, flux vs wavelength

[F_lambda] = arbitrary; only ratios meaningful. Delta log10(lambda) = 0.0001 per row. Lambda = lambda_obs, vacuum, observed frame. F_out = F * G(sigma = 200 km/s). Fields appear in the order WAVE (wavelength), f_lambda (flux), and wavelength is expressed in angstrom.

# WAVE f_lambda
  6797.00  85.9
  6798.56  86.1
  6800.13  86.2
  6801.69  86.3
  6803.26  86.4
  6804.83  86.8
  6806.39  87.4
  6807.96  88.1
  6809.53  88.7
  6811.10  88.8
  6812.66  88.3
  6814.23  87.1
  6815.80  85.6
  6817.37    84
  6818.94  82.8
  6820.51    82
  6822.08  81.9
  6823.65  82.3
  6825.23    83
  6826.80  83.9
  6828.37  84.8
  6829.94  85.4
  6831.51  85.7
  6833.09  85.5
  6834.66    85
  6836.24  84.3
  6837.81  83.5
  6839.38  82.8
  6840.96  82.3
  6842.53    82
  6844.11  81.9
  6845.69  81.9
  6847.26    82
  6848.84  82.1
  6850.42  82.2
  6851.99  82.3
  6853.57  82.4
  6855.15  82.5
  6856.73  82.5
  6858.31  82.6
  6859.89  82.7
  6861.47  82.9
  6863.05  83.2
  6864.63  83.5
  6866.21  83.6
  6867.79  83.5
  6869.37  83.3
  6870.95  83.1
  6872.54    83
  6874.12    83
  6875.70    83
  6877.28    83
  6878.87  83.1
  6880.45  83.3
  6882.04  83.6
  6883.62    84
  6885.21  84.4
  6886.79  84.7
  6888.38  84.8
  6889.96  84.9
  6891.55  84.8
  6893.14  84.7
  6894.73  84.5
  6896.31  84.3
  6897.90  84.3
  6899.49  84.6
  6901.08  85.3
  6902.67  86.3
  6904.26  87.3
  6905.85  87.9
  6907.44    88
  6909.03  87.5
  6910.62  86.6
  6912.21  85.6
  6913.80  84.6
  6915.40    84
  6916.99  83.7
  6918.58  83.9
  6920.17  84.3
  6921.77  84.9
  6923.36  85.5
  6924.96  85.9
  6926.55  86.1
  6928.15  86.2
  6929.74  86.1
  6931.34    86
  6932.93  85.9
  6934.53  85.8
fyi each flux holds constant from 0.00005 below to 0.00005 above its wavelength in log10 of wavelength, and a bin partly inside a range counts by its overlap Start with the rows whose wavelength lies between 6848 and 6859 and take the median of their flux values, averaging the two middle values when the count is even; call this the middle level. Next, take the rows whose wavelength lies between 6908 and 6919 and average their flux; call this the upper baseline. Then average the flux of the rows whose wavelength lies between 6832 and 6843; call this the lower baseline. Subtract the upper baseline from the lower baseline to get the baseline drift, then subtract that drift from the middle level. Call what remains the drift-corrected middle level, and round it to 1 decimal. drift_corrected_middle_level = 83.9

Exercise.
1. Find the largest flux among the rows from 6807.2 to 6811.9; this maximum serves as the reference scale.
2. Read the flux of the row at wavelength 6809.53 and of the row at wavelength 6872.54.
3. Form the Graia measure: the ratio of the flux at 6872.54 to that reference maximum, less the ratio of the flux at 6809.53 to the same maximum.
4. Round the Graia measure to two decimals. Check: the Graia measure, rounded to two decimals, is -0.06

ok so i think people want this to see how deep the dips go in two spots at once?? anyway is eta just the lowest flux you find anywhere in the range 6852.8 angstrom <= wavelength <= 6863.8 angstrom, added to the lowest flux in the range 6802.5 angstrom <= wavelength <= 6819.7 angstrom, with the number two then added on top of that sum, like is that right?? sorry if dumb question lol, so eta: 167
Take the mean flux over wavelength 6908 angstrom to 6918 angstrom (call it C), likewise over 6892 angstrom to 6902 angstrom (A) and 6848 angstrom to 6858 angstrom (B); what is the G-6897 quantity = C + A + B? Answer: 252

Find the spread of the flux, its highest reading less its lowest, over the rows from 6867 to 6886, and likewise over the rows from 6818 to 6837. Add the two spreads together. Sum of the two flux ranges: 5.2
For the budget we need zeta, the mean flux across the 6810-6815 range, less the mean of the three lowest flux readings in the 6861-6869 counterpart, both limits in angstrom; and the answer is 5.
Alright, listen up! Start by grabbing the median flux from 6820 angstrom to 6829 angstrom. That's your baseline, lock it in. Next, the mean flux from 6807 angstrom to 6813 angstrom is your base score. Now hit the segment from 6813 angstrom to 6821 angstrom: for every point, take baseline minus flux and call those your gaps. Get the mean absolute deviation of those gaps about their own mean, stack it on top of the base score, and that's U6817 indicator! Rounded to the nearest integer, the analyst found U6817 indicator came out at 90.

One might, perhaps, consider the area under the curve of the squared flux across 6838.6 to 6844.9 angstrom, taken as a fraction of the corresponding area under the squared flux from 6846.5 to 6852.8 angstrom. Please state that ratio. 1.00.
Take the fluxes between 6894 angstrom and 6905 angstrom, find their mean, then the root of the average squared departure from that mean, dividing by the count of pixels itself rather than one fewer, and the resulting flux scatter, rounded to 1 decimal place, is 1.1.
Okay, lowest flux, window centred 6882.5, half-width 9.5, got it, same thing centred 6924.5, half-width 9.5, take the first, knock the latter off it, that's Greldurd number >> -0.7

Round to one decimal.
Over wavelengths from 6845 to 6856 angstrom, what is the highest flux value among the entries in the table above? 82.5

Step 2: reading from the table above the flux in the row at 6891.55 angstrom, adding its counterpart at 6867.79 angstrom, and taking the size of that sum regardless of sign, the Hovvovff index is 168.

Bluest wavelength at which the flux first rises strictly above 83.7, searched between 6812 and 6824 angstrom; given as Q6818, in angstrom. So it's 6812.66 angstrom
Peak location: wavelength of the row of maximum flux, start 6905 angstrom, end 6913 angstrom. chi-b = 6907.44 angstrom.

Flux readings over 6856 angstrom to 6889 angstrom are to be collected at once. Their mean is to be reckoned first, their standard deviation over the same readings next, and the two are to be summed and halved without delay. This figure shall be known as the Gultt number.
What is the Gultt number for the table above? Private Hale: 42.0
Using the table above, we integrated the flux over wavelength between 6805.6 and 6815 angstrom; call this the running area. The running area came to 829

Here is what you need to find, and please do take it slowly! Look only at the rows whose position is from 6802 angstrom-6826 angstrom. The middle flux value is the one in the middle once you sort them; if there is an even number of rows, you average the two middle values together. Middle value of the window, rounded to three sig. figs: 86.4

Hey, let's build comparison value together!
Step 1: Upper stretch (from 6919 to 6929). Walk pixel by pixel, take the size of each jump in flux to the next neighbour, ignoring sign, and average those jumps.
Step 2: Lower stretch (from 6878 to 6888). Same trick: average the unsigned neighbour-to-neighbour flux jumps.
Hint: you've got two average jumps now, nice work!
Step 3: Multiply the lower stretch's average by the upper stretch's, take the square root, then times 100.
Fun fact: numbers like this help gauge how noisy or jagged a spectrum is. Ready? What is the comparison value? 35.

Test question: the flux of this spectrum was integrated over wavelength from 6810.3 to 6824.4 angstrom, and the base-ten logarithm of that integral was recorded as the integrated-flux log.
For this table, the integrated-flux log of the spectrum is 3.08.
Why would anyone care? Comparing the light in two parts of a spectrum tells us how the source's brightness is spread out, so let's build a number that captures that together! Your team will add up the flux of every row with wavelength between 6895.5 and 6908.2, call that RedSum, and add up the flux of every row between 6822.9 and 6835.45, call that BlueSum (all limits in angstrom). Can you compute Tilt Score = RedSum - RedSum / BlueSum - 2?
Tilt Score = 685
